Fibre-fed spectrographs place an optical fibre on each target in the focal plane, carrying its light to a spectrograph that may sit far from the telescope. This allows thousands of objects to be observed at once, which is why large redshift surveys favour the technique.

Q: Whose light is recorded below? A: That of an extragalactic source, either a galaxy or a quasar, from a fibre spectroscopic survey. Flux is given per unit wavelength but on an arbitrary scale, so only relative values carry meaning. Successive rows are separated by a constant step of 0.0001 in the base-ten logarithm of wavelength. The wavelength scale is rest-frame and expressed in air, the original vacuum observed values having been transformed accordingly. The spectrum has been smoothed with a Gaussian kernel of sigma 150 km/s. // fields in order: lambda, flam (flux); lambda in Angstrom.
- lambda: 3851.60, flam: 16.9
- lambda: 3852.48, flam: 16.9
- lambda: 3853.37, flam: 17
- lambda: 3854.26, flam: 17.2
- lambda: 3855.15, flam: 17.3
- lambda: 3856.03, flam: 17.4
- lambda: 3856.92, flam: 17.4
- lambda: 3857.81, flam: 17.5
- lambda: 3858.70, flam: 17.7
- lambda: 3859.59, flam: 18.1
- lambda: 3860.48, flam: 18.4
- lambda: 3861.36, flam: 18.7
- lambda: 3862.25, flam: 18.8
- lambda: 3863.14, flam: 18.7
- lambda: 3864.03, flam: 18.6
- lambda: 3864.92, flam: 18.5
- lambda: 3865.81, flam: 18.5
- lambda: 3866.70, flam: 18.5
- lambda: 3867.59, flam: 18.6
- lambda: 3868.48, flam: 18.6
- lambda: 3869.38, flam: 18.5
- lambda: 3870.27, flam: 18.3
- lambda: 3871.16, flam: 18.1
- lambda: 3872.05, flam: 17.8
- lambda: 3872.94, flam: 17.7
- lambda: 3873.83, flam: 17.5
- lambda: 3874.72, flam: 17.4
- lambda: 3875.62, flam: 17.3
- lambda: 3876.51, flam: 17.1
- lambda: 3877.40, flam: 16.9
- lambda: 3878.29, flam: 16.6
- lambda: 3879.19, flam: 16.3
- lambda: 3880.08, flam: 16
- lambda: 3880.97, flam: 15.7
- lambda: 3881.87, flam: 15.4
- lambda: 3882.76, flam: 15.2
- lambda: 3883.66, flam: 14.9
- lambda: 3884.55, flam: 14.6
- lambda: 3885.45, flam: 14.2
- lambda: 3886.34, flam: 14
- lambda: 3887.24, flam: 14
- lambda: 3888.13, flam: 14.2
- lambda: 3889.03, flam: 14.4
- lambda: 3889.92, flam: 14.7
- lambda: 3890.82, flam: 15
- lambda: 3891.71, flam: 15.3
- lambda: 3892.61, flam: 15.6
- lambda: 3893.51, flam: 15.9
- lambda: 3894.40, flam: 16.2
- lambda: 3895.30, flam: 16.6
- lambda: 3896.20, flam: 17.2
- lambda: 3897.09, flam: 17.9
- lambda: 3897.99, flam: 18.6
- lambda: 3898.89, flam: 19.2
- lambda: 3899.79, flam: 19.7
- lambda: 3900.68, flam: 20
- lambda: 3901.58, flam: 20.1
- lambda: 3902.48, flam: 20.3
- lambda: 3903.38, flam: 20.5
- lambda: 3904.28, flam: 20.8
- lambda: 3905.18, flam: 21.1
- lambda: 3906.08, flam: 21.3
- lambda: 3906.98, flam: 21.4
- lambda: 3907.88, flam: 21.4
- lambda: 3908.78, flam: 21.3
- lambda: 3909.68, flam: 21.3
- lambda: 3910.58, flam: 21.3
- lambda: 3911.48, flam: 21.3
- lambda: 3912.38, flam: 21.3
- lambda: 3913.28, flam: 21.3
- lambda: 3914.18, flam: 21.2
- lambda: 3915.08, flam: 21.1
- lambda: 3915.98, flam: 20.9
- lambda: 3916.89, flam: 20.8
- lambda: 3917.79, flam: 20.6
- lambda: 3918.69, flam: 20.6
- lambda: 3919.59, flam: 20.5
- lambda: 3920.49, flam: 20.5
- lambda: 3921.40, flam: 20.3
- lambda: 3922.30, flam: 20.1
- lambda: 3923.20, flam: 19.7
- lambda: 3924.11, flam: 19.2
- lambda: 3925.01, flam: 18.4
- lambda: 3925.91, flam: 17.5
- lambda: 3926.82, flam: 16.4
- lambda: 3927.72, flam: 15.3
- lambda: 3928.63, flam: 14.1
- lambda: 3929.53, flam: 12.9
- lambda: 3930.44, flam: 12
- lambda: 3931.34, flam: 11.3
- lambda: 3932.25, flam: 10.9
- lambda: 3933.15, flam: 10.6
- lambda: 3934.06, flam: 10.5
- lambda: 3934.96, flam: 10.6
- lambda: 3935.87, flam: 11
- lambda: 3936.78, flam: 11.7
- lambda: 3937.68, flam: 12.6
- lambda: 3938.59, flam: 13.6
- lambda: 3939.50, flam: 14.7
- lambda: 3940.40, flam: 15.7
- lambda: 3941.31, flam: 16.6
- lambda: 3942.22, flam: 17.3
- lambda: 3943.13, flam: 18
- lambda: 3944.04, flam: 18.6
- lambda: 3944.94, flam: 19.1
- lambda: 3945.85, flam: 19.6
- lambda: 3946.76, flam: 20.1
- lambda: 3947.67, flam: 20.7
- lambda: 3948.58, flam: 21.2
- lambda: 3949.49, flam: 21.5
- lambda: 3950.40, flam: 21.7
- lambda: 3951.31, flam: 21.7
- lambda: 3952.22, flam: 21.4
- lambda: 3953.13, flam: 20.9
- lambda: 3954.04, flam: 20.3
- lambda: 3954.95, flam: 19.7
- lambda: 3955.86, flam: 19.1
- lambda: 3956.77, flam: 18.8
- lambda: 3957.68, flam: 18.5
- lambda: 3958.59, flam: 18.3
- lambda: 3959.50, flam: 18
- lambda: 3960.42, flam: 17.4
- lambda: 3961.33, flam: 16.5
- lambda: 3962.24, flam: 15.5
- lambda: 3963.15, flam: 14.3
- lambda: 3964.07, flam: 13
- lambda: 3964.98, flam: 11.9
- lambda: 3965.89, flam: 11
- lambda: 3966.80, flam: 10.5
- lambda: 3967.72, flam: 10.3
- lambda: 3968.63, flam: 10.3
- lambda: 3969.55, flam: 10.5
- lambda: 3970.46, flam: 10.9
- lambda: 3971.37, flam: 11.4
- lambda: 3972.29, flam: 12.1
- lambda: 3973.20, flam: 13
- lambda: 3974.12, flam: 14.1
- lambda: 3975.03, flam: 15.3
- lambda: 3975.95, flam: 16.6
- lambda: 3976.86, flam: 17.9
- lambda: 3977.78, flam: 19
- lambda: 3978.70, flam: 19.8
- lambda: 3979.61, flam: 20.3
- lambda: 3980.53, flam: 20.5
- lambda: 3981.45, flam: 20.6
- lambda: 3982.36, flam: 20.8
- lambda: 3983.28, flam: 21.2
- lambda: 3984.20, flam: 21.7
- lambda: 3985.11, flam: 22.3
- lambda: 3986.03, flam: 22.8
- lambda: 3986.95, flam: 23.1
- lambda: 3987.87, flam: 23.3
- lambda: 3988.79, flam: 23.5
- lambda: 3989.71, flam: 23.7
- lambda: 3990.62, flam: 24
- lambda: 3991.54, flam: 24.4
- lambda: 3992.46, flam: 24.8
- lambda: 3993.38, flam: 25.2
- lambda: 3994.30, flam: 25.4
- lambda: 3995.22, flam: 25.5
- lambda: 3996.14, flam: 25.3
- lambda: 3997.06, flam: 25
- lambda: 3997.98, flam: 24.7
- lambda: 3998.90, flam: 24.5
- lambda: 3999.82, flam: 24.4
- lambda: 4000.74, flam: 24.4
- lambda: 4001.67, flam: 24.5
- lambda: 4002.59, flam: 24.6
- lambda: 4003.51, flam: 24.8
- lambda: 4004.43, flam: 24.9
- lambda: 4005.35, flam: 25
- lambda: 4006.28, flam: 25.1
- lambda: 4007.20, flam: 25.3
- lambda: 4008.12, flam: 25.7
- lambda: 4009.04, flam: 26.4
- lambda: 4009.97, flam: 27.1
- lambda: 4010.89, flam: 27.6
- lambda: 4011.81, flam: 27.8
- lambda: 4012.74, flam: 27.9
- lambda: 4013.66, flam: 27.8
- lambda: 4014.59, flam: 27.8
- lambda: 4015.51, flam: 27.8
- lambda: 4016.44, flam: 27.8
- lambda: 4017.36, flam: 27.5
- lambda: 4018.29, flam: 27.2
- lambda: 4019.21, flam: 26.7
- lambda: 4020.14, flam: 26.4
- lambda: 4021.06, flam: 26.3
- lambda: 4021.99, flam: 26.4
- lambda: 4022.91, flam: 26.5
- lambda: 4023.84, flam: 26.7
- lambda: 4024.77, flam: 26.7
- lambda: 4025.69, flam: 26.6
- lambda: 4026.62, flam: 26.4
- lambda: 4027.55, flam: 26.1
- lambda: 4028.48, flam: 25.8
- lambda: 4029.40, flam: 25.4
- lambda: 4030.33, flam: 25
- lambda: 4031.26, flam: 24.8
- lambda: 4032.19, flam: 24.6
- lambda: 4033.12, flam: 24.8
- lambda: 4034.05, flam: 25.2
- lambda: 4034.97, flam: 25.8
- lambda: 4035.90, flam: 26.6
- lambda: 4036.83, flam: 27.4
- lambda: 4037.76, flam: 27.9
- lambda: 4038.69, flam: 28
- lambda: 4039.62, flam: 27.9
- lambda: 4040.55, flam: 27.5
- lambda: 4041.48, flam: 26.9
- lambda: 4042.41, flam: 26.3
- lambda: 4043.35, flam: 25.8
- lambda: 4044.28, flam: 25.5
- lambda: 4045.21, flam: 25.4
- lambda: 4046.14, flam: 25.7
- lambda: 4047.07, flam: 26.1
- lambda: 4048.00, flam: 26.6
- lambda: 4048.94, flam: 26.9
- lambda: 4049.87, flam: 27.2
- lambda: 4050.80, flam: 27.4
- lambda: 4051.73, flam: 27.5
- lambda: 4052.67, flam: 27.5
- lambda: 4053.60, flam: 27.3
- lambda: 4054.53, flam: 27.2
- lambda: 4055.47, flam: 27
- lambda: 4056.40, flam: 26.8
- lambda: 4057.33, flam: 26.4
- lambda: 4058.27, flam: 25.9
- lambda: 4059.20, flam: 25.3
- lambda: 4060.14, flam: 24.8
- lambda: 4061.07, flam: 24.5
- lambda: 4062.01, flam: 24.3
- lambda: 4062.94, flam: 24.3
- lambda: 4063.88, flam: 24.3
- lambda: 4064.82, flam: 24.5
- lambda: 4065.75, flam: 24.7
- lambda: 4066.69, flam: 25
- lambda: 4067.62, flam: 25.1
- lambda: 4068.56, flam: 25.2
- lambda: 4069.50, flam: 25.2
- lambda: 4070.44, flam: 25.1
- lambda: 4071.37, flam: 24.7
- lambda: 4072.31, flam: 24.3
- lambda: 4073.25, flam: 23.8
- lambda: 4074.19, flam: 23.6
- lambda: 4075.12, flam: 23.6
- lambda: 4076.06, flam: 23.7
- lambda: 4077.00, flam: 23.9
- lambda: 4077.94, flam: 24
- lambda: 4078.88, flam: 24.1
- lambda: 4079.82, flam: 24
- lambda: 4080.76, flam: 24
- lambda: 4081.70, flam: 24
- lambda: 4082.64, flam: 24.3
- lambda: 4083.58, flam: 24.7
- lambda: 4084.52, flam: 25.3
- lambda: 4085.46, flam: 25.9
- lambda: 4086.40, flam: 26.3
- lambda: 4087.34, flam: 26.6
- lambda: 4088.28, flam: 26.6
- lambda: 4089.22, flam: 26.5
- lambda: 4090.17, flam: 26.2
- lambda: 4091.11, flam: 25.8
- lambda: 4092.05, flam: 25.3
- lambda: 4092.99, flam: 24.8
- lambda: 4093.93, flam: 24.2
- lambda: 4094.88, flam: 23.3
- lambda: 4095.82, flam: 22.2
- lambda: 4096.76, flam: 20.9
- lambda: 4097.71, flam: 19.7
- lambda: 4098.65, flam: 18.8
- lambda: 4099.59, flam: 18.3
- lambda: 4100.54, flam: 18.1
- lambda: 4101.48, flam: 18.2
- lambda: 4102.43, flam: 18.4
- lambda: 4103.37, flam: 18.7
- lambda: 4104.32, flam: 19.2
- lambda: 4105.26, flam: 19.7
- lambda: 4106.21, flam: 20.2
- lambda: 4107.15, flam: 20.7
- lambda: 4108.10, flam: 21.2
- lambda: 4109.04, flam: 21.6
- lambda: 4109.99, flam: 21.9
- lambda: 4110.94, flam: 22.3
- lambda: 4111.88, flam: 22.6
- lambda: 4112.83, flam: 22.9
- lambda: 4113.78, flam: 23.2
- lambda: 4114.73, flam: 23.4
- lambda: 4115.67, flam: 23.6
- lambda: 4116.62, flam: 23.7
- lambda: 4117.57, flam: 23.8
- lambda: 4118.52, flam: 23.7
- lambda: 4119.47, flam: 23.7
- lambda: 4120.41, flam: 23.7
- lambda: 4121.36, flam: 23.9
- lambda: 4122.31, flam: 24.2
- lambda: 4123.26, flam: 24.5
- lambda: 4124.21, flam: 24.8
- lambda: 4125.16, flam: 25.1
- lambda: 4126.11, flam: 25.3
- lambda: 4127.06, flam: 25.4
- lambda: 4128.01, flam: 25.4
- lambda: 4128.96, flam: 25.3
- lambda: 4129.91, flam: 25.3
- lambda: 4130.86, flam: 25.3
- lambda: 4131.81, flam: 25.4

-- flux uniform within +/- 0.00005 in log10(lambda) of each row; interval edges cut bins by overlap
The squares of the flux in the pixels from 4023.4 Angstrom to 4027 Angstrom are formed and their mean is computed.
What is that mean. 708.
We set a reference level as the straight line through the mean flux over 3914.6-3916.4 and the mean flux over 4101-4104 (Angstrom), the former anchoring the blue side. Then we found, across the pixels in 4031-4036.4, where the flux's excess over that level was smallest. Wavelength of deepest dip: 4032.19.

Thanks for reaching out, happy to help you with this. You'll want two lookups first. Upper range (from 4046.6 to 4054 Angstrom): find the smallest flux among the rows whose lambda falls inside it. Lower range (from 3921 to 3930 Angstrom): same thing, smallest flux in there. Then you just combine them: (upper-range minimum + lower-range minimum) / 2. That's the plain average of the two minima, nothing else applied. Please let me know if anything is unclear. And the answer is 19.5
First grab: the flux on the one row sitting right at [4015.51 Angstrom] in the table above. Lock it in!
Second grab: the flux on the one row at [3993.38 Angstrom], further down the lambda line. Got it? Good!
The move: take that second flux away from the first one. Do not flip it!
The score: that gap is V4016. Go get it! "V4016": 2.6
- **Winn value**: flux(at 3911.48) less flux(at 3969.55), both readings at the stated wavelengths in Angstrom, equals 11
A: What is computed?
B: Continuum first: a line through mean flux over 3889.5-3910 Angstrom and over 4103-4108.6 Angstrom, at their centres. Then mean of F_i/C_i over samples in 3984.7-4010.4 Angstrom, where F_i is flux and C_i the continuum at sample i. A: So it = 1.27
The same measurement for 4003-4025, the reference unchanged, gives 1.37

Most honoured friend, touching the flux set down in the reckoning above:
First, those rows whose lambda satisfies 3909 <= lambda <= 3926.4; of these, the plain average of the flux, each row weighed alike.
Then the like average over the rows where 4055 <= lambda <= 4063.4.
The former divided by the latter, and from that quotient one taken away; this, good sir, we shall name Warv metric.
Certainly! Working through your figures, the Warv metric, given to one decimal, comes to -0.2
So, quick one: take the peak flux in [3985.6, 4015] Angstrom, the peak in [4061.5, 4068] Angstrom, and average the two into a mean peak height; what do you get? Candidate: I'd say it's 26.5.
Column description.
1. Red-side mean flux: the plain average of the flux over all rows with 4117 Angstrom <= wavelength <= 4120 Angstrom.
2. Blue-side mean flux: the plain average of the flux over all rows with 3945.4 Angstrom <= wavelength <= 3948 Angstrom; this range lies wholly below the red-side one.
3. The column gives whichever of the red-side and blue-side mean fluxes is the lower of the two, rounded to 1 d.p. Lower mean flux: 20.1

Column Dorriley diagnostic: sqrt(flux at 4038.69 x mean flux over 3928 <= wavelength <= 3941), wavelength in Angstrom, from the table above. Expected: 18.6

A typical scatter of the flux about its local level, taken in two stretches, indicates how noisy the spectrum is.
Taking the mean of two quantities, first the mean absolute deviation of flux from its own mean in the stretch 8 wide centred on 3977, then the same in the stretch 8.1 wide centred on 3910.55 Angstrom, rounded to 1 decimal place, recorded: 1.2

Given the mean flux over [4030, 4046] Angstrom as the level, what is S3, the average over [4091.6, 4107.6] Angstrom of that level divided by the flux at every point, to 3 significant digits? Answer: 1.29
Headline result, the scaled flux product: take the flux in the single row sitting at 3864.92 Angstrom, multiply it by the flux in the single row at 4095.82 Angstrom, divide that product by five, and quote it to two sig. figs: 82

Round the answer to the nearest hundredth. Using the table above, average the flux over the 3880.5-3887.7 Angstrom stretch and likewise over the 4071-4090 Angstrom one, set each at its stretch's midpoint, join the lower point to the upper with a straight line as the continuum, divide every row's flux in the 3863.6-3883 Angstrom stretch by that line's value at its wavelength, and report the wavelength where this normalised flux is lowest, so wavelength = 3882.76 Angstrom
